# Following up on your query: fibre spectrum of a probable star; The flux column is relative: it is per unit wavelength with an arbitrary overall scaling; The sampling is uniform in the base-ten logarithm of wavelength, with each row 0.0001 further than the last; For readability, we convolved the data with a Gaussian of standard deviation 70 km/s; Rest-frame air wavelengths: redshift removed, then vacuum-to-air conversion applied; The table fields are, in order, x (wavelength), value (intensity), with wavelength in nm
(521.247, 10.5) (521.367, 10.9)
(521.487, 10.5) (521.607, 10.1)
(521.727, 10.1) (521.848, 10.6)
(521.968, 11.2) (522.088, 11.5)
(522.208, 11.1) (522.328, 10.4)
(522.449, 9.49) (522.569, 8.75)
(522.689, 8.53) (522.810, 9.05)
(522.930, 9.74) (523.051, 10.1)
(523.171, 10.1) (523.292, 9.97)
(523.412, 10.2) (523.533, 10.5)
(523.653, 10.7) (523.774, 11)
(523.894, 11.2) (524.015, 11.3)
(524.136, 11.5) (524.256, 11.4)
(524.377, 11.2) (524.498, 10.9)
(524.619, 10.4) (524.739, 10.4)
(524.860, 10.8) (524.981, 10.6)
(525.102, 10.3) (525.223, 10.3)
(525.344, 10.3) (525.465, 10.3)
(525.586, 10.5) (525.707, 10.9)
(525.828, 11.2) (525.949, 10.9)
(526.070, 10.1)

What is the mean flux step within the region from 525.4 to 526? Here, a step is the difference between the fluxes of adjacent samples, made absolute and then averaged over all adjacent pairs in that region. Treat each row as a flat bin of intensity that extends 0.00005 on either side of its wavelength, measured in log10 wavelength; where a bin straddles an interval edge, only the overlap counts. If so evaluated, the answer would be 0.30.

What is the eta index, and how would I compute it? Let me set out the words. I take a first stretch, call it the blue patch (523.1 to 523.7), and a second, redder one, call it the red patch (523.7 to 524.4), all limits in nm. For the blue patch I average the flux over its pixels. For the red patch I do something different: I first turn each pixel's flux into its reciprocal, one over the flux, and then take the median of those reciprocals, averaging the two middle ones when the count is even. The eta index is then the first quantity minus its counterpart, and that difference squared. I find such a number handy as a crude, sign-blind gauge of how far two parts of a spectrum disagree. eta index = 104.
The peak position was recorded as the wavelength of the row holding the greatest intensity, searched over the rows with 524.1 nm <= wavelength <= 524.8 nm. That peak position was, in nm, 524.136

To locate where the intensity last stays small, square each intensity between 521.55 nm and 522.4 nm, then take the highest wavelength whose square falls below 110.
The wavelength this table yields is 522.328 nm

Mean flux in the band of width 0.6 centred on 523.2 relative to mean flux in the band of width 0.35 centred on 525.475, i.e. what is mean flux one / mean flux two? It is 0.97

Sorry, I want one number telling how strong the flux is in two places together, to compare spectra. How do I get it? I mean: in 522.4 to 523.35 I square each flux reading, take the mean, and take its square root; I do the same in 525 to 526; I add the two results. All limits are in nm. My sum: 20.1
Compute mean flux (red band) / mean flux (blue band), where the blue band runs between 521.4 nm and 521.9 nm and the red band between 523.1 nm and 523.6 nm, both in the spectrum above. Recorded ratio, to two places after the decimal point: 0.99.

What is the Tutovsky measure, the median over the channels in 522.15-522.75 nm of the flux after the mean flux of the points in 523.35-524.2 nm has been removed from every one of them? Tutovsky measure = -1.4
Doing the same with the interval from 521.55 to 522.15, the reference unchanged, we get -0.3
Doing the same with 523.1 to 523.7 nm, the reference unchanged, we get -0.7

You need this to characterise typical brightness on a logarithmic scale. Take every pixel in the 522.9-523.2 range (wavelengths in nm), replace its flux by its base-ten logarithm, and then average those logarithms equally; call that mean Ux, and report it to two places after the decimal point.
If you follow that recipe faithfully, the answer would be 1.00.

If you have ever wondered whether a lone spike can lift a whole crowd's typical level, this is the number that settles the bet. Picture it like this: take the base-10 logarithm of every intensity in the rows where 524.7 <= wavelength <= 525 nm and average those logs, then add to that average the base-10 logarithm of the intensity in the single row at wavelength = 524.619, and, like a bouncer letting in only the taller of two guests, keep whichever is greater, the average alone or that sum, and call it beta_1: 2.042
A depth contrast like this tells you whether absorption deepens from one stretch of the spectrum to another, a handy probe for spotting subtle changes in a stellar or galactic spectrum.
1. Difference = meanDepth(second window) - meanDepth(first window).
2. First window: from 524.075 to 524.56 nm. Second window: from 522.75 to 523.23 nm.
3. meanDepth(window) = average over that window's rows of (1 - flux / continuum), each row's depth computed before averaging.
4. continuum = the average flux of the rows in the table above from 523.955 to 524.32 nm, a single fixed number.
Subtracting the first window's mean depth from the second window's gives 0.13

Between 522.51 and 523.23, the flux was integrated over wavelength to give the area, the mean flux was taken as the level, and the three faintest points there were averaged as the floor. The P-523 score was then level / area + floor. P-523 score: 10.2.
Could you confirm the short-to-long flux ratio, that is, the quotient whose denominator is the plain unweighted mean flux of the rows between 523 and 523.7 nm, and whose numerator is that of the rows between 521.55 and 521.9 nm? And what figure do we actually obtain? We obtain 1.00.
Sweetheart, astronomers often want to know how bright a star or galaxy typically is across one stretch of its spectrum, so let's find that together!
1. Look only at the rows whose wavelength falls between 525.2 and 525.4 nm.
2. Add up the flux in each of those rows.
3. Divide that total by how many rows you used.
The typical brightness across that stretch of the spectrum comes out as 10.30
